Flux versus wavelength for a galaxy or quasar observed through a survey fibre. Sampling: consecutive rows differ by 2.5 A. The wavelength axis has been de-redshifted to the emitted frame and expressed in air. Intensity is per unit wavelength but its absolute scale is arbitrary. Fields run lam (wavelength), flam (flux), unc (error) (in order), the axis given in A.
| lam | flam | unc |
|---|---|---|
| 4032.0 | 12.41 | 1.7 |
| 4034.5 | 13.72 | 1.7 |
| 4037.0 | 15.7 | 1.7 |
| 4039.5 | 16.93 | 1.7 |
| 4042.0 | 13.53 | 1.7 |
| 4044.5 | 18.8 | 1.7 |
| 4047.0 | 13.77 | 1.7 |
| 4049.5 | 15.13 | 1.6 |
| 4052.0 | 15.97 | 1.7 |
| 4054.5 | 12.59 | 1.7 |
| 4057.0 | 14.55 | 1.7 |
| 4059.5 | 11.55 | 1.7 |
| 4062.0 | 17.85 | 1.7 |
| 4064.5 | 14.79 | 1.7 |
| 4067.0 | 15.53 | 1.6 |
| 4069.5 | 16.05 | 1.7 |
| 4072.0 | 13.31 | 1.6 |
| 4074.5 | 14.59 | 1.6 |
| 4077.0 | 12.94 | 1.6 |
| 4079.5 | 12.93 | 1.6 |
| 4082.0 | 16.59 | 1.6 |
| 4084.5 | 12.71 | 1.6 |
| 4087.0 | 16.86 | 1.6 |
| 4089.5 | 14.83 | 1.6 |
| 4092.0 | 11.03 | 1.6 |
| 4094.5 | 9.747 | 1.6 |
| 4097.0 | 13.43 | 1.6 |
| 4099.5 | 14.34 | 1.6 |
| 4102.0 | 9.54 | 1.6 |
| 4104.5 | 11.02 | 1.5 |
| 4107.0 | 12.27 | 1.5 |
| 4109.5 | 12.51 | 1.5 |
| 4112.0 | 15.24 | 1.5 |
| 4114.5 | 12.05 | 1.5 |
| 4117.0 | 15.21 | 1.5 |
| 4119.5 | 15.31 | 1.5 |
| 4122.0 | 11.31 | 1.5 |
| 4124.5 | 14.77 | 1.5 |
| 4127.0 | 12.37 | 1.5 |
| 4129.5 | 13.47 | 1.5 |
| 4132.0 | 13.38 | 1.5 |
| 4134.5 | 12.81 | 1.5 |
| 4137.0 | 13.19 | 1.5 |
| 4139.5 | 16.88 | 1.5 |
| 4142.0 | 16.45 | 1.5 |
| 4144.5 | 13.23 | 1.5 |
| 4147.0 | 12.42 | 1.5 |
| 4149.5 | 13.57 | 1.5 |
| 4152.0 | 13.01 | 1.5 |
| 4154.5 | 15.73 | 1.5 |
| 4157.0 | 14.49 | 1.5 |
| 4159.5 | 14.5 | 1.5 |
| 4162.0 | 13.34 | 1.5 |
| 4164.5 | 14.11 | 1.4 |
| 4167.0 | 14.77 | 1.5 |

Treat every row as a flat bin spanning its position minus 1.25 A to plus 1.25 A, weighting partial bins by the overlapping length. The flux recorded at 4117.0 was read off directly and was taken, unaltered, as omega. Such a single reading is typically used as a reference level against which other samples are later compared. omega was 15.21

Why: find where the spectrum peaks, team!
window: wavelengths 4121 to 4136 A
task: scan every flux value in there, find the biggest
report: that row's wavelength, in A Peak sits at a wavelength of 4124.5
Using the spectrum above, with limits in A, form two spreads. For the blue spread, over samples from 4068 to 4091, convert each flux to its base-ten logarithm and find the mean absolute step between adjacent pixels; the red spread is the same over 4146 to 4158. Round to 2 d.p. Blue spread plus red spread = 0.12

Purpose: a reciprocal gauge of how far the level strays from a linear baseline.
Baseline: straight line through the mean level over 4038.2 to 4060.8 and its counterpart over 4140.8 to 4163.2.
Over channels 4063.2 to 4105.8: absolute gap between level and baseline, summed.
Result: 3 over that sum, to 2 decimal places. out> 0.10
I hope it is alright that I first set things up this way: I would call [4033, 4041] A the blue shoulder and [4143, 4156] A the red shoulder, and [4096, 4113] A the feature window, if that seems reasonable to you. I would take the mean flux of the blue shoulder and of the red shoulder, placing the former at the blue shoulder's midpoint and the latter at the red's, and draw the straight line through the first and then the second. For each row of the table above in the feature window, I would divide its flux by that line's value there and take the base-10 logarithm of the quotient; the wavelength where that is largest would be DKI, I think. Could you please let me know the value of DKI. 4112.0 A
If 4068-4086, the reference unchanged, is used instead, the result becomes 4082.0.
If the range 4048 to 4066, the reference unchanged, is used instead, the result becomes 4062.0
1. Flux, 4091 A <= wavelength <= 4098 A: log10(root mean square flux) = 1.06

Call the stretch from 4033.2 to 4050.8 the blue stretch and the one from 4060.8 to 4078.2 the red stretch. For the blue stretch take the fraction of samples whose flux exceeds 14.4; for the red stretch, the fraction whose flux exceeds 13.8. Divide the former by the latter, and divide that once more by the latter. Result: 1.1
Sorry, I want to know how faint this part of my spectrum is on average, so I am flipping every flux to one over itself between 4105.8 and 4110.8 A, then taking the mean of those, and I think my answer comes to 0.081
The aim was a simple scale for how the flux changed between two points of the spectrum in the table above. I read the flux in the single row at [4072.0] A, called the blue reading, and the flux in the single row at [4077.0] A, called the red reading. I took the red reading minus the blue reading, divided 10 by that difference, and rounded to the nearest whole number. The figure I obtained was -27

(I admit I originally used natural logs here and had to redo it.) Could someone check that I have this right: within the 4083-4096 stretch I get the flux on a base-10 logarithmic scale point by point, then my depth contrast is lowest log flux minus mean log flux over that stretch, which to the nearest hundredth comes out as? -0.12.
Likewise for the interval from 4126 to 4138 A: -0.02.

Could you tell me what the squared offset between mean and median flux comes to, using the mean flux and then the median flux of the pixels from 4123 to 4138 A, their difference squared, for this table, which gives 0.00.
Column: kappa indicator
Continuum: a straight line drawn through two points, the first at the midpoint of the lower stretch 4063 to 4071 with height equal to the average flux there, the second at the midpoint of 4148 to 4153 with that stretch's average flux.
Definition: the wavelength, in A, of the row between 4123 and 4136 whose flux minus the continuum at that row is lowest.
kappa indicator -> 4127.0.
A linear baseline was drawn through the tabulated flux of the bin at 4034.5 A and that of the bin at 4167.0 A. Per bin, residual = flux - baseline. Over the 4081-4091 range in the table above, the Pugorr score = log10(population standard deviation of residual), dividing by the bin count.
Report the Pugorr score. 0.22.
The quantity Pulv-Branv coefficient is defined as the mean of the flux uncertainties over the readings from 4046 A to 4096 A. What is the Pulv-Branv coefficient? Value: 1.64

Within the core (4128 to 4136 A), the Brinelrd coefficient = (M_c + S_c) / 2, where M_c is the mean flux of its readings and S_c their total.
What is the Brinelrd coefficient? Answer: 26.4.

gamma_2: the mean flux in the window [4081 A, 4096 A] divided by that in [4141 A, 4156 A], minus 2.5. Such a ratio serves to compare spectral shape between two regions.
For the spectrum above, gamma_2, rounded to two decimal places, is -1.53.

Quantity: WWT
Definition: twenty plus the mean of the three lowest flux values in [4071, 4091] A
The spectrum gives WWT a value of 32.9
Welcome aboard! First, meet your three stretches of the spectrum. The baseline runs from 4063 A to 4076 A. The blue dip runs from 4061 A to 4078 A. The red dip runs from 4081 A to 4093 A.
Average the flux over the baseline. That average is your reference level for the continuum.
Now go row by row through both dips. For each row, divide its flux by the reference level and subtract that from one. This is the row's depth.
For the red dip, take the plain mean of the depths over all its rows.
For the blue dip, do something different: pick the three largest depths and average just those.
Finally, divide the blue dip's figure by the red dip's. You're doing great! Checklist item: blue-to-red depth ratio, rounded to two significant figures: 2.8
